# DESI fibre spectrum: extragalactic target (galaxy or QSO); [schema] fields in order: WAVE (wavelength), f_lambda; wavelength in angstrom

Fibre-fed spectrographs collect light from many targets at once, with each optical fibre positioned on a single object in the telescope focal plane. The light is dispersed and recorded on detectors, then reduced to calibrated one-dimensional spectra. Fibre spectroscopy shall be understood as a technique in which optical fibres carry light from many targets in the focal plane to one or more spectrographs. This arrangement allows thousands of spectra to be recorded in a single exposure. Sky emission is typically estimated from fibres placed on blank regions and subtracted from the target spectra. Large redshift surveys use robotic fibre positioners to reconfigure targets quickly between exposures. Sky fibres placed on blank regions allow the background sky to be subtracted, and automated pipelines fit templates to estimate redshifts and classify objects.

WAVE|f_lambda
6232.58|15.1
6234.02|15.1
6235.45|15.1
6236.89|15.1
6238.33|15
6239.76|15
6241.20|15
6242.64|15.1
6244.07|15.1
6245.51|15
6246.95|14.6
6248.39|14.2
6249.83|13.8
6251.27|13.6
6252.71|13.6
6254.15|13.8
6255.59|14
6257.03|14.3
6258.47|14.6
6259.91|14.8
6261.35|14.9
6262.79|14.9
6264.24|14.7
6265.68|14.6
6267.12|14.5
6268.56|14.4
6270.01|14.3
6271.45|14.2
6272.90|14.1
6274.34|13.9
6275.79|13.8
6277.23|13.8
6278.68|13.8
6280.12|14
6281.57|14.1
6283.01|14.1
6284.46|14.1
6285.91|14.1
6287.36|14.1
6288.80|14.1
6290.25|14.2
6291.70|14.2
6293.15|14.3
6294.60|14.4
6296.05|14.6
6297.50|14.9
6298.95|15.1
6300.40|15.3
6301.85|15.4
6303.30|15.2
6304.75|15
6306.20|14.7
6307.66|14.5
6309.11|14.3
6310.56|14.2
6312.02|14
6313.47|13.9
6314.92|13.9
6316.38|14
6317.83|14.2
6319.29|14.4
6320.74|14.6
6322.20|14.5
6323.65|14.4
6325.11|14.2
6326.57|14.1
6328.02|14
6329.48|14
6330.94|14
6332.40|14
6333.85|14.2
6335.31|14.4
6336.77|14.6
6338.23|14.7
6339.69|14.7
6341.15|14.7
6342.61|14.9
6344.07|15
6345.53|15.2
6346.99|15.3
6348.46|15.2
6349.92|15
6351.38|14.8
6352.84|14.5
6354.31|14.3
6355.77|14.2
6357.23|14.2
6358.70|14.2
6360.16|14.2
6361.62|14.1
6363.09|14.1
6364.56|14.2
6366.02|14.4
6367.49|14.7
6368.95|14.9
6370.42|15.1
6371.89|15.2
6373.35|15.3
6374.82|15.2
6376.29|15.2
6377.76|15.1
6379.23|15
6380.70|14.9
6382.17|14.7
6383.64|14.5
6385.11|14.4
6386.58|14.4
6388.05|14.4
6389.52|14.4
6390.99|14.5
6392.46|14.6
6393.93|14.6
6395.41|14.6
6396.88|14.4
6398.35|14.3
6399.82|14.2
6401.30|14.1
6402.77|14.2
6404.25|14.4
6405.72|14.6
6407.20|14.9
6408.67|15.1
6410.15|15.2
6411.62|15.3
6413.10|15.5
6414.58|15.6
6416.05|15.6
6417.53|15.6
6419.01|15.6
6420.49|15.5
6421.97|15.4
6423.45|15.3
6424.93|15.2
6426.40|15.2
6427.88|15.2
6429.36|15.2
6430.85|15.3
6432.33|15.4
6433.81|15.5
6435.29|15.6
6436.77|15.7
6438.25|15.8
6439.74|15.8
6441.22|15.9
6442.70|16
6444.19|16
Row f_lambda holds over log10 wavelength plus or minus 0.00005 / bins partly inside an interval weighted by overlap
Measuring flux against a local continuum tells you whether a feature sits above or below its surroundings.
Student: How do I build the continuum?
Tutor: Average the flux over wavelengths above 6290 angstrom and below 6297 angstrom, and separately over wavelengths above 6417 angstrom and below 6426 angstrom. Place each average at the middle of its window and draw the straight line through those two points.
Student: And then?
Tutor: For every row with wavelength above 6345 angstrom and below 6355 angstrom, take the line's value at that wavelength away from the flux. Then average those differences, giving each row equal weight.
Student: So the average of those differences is 0.1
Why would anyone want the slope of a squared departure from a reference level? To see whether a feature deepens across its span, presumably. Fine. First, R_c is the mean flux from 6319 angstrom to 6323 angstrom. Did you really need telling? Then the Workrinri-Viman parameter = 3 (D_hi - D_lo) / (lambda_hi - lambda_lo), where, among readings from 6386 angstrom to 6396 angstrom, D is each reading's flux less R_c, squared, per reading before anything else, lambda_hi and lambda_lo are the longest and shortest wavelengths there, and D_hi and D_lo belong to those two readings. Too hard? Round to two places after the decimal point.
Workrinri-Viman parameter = 0.00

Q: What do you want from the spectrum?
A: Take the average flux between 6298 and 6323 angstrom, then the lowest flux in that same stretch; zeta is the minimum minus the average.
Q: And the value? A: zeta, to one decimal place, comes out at -0.6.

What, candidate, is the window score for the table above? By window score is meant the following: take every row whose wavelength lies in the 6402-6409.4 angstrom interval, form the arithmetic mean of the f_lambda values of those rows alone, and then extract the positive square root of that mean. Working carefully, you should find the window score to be 3.83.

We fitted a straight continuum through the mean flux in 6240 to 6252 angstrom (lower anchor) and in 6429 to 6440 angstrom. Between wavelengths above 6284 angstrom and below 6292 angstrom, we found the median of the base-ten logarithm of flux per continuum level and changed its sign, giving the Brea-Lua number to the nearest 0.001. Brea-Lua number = 0.020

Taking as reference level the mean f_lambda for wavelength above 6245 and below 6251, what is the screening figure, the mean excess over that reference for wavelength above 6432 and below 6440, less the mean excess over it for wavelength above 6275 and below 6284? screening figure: 1.70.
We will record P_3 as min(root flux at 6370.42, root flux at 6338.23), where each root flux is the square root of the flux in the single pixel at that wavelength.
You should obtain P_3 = 3.83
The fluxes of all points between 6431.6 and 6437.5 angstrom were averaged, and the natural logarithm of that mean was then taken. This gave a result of 2.74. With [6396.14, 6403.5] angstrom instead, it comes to 2.66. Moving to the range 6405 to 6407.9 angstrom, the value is 2.69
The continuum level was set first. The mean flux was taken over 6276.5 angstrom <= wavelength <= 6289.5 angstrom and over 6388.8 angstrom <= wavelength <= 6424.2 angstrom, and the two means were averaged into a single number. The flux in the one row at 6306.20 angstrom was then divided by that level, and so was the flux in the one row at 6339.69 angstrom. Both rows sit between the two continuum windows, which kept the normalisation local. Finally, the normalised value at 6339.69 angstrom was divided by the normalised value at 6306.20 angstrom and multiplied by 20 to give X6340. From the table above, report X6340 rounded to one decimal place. 20.0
